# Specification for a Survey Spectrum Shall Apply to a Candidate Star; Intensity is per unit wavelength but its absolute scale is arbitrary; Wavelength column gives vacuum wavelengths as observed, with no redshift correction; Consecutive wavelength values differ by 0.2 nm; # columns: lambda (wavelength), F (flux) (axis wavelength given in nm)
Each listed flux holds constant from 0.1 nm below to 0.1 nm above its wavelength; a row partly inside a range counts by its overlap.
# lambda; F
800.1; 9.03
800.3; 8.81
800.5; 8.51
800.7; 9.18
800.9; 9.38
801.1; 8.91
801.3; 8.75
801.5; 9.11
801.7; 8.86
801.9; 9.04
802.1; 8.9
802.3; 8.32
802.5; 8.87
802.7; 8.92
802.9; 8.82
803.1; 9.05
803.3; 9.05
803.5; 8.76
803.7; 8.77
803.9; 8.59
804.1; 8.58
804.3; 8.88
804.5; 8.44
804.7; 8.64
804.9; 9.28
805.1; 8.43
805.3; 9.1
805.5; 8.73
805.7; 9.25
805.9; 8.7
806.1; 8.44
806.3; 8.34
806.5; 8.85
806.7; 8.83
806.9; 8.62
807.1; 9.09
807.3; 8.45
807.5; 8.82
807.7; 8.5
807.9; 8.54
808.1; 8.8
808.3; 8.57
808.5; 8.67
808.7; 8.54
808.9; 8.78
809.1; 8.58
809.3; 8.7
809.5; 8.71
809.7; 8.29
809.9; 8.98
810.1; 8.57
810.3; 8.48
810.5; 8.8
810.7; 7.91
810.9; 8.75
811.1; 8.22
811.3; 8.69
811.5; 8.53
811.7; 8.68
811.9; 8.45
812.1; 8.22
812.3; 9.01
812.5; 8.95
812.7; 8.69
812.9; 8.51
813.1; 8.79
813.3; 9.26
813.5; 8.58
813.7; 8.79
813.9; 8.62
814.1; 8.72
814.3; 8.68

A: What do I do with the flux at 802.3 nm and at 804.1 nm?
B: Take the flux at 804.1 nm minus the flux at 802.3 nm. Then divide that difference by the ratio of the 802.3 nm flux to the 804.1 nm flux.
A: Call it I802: 0.27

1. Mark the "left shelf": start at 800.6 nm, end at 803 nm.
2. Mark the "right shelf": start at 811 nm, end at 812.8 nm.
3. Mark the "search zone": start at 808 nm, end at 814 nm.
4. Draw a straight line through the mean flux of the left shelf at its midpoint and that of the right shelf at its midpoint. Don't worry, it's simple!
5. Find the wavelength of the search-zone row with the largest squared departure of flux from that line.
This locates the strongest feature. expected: 810.7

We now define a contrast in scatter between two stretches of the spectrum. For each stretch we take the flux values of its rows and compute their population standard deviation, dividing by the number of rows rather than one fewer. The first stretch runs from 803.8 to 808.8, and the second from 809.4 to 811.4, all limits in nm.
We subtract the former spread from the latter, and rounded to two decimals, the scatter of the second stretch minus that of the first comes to 0.05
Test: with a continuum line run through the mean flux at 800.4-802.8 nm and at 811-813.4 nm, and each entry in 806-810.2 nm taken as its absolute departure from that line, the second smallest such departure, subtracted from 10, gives 9.97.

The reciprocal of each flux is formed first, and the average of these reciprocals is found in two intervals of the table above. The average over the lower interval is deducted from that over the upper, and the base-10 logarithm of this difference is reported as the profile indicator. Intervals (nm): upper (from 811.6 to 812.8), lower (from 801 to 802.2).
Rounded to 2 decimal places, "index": -2.46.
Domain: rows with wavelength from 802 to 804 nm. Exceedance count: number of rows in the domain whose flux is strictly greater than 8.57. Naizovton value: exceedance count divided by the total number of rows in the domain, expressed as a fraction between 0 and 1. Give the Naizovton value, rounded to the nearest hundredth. 0.90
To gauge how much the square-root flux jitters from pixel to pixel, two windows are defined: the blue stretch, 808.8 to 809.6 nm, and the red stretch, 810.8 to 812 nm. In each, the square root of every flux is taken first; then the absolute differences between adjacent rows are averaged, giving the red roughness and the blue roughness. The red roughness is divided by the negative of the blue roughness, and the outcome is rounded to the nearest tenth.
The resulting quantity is -2.8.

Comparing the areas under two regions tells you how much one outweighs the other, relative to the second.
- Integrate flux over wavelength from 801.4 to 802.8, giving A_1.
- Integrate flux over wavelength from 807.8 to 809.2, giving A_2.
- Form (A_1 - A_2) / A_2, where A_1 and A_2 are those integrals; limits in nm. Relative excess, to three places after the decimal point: 0.025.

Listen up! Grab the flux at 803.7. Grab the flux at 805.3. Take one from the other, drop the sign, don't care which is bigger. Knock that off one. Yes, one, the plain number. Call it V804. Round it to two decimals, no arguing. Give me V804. 0.67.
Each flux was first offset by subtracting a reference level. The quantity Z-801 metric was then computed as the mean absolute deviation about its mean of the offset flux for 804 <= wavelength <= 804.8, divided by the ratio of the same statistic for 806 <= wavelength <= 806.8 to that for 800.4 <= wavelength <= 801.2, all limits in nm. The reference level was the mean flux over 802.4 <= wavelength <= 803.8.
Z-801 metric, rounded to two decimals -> 0.16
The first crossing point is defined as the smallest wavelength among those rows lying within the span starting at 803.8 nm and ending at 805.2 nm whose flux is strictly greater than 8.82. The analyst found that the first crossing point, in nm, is 804.3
